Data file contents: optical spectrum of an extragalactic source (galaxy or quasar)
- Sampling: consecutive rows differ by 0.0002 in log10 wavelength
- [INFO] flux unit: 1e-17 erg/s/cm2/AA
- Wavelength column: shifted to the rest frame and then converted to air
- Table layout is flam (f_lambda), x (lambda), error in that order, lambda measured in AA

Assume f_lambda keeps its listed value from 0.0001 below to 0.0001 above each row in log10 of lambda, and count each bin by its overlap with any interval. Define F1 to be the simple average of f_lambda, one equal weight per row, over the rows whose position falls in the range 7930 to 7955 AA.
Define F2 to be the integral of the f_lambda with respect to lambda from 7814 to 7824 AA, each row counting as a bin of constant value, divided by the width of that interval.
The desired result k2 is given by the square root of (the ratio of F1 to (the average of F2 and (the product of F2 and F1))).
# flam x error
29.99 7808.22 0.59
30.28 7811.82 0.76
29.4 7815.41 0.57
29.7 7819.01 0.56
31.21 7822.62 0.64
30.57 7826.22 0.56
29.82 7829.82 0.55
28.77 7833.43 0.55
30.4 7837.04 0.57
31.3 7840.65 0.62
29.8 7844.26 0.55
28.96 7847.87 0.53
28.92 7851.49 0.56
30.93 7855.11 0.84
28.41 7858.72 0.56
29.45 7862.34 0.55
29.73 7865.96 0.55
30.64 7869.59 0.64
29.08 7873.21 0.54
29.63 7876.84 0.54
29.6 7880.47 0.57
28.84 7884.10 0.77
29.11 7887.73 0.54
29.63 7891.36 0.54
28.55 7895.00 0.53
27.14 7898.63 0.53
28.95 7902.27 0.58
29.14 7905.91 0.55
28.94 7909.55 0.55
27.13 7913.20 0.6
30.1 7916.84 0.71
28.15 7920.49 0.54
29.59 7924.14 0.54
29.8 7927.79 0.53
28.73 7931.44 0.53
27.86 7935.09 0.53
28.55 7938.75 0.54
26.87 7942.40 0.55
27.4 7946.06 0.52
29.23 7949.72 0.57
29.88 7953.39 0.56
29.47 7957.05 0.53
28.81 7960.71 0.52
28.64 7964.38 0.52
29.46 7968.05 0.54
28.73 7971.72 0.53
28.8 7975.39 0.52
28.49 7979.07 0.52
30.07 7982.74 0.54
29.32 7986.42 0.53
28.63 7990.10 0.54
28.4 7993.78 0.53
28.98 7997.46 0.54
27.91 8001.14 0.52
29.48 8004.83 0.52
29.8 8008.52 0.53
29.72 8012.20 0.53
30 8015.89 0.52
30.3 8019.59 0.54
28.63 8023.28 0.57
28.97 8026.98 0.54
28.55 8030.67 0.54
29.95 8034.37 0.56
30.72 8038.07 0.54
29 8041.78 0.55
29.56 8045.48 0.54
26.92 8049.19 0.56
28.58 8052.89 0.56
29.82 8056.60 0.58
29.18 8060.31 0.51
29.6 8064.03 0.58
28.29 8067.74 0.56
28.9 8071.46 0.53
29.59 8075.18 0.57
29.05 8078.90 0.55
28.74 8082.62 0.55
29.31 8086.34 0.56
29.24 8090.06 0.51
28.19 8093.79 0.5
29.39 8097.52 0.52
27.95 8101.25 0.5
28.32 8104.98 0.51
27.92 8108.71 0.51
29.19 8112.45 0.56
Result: 0.254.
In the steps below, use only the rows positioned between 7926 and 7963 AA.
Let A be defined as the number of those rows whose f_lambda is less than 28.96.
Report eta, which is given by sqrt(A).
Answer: 2.4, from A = 6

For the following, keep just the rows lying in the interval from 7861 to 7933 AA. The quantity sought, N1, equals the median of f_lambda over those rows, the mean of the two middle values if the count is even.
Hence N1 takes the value 29.1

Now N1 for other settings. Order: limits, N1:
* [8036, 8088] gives 29.1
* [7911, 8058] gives 29.0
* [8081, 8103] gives 29.0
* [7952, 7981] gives 28.8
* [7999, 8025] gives 29.7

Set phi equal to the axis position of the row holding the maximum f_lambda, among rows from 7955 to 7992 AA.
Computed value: 7982.74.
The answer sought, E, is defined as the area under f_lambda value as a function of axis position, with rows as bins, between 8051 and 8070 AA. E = 553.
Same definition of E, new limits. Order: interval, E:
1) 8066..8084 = 520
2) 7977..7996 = 551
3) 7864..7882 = 535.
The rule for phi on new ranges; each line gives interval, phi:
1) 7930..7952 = 7949.72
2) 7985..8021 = 8019.59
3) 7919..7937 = 7927.79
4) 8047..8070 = 8056.60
